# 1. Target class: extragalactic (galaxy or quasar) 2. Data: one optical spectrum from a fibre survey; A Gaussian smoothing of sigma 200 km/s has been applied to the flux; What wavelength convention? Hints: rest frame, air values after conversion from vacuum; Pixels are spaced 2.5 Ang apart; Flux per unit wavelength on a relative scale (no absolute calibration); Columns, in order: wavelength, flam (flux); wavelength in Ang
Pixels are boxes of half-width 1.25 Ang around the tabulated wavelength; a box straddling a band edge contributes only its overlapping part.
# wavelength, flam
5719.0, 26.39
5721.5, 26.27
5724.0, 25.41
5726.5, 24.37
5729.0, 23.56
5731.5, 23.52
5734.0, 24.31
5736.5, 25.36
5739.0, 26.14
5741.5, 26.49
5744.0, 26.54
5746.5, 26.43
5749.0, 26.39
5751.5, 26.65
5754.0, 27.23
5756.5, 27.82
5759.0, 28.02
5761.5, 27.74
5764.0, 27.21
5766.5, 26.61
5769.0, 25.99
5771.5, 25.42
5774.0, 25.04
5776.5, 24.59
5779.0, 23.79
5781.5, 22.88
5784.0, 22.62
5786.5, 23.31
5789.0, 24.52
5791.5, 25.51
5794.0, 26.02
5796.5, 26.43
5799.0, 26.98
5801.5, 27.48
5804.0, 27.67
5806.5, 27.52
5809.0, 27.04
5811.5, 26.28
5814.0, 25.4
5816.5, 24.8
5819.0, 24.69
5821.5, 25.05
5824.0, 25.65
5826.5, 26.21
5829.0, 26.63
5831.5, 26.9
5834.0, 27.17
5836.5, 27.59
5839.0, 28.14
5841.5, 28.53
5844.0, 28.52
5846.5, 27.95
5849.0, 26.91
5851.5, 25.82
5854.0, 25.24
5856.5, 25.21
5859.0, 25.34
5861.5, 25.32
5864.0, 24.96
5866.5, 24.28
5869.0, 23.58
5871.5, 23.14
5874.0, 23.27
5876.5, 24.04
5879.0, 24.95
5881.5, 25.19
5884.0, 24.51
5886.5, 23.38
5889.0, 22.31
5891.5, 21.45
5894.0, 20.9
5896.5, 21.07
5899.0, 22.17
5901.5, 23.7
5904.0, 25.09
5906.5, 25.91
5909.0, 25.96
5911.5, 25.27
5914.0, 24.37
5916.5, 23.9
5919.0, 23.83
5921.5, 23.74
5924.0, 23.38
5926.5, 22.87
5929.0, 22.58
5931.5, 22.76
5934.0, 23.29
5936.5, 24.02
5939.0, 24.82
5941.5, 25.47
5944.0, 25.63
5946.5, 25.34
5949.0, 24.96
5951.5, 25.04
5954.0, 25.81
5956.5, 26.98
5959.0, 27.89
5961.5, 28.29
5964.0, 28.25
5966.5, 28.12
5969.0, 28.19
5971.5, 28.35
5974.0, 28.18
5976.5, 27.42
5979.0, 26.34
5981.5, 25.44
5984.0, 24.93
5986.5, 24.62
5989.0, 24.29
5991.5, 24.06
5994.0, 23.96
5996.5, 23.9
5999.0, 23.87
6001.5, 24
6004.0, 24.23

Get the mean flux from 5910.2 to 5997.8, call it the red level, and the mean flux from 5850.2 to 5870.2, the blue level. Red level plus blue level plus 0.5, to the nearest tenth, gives 50.8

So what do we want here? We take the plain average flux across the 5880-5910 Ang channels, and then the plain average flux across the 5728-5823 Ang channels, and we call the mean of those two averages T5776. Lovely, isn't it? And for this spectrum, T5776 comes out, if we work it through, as 24.6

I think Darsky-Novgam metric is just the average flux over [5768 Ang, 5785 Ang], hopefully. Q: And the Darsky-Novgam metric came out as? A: 24.3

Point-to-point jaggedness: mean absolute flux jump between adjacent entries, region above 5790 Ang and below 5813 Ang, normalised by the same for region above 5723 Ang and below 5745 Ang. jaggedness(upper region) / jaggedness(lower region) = 0.72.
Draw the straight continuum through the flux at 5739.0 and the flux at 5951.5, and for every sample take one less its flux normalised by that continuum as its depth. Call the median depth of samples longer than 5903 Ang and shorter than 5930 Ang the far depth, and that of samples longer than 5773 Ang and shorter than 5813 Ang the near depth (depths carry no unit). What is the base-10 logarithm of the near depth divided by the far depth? -1.1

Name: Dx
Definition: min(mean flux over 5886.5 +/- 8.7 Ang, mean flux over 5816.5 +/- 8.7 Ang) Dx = 23.2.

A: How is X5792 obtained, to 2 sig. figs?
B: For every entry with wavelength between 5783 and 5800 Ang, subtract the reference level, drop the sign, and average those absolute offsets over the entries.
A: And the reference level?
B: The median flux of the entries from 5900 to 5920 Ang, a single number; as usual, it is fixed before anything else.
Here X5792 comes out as 1.4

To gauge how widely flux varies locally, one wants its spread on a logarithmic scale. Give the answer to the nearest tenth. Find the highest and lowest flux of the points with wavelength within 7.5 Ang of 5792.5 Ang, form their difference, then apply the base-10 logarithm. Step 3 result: 0.6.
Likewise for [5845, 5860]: 0.4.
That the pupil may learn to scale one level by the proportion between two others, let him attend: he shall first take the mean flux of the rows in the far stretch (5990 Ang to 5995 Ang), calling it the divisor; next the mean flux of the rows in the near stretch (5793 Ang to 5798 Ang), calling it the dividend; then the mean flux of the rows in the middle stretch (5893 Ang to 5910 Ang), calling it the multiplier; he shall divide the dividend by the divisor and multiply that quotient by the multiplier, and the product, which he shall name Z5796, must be 25.7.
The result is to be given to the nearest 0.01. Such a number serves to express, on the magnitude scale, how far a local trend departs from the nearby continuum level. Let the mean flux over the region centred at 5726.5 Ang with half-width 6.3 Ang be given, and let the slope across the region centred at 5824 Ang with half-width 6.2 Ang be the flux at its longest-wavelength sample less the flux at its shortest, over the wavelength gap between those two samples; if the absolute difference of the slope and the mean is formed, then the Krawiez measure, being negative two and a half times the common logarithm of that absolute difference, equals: -3.47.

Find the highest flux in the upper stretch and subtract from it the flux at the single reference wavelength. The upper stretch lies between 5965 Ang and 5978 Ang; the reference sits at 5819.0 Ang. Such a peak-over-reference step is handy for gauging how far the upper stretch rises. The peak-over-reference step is 3.7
